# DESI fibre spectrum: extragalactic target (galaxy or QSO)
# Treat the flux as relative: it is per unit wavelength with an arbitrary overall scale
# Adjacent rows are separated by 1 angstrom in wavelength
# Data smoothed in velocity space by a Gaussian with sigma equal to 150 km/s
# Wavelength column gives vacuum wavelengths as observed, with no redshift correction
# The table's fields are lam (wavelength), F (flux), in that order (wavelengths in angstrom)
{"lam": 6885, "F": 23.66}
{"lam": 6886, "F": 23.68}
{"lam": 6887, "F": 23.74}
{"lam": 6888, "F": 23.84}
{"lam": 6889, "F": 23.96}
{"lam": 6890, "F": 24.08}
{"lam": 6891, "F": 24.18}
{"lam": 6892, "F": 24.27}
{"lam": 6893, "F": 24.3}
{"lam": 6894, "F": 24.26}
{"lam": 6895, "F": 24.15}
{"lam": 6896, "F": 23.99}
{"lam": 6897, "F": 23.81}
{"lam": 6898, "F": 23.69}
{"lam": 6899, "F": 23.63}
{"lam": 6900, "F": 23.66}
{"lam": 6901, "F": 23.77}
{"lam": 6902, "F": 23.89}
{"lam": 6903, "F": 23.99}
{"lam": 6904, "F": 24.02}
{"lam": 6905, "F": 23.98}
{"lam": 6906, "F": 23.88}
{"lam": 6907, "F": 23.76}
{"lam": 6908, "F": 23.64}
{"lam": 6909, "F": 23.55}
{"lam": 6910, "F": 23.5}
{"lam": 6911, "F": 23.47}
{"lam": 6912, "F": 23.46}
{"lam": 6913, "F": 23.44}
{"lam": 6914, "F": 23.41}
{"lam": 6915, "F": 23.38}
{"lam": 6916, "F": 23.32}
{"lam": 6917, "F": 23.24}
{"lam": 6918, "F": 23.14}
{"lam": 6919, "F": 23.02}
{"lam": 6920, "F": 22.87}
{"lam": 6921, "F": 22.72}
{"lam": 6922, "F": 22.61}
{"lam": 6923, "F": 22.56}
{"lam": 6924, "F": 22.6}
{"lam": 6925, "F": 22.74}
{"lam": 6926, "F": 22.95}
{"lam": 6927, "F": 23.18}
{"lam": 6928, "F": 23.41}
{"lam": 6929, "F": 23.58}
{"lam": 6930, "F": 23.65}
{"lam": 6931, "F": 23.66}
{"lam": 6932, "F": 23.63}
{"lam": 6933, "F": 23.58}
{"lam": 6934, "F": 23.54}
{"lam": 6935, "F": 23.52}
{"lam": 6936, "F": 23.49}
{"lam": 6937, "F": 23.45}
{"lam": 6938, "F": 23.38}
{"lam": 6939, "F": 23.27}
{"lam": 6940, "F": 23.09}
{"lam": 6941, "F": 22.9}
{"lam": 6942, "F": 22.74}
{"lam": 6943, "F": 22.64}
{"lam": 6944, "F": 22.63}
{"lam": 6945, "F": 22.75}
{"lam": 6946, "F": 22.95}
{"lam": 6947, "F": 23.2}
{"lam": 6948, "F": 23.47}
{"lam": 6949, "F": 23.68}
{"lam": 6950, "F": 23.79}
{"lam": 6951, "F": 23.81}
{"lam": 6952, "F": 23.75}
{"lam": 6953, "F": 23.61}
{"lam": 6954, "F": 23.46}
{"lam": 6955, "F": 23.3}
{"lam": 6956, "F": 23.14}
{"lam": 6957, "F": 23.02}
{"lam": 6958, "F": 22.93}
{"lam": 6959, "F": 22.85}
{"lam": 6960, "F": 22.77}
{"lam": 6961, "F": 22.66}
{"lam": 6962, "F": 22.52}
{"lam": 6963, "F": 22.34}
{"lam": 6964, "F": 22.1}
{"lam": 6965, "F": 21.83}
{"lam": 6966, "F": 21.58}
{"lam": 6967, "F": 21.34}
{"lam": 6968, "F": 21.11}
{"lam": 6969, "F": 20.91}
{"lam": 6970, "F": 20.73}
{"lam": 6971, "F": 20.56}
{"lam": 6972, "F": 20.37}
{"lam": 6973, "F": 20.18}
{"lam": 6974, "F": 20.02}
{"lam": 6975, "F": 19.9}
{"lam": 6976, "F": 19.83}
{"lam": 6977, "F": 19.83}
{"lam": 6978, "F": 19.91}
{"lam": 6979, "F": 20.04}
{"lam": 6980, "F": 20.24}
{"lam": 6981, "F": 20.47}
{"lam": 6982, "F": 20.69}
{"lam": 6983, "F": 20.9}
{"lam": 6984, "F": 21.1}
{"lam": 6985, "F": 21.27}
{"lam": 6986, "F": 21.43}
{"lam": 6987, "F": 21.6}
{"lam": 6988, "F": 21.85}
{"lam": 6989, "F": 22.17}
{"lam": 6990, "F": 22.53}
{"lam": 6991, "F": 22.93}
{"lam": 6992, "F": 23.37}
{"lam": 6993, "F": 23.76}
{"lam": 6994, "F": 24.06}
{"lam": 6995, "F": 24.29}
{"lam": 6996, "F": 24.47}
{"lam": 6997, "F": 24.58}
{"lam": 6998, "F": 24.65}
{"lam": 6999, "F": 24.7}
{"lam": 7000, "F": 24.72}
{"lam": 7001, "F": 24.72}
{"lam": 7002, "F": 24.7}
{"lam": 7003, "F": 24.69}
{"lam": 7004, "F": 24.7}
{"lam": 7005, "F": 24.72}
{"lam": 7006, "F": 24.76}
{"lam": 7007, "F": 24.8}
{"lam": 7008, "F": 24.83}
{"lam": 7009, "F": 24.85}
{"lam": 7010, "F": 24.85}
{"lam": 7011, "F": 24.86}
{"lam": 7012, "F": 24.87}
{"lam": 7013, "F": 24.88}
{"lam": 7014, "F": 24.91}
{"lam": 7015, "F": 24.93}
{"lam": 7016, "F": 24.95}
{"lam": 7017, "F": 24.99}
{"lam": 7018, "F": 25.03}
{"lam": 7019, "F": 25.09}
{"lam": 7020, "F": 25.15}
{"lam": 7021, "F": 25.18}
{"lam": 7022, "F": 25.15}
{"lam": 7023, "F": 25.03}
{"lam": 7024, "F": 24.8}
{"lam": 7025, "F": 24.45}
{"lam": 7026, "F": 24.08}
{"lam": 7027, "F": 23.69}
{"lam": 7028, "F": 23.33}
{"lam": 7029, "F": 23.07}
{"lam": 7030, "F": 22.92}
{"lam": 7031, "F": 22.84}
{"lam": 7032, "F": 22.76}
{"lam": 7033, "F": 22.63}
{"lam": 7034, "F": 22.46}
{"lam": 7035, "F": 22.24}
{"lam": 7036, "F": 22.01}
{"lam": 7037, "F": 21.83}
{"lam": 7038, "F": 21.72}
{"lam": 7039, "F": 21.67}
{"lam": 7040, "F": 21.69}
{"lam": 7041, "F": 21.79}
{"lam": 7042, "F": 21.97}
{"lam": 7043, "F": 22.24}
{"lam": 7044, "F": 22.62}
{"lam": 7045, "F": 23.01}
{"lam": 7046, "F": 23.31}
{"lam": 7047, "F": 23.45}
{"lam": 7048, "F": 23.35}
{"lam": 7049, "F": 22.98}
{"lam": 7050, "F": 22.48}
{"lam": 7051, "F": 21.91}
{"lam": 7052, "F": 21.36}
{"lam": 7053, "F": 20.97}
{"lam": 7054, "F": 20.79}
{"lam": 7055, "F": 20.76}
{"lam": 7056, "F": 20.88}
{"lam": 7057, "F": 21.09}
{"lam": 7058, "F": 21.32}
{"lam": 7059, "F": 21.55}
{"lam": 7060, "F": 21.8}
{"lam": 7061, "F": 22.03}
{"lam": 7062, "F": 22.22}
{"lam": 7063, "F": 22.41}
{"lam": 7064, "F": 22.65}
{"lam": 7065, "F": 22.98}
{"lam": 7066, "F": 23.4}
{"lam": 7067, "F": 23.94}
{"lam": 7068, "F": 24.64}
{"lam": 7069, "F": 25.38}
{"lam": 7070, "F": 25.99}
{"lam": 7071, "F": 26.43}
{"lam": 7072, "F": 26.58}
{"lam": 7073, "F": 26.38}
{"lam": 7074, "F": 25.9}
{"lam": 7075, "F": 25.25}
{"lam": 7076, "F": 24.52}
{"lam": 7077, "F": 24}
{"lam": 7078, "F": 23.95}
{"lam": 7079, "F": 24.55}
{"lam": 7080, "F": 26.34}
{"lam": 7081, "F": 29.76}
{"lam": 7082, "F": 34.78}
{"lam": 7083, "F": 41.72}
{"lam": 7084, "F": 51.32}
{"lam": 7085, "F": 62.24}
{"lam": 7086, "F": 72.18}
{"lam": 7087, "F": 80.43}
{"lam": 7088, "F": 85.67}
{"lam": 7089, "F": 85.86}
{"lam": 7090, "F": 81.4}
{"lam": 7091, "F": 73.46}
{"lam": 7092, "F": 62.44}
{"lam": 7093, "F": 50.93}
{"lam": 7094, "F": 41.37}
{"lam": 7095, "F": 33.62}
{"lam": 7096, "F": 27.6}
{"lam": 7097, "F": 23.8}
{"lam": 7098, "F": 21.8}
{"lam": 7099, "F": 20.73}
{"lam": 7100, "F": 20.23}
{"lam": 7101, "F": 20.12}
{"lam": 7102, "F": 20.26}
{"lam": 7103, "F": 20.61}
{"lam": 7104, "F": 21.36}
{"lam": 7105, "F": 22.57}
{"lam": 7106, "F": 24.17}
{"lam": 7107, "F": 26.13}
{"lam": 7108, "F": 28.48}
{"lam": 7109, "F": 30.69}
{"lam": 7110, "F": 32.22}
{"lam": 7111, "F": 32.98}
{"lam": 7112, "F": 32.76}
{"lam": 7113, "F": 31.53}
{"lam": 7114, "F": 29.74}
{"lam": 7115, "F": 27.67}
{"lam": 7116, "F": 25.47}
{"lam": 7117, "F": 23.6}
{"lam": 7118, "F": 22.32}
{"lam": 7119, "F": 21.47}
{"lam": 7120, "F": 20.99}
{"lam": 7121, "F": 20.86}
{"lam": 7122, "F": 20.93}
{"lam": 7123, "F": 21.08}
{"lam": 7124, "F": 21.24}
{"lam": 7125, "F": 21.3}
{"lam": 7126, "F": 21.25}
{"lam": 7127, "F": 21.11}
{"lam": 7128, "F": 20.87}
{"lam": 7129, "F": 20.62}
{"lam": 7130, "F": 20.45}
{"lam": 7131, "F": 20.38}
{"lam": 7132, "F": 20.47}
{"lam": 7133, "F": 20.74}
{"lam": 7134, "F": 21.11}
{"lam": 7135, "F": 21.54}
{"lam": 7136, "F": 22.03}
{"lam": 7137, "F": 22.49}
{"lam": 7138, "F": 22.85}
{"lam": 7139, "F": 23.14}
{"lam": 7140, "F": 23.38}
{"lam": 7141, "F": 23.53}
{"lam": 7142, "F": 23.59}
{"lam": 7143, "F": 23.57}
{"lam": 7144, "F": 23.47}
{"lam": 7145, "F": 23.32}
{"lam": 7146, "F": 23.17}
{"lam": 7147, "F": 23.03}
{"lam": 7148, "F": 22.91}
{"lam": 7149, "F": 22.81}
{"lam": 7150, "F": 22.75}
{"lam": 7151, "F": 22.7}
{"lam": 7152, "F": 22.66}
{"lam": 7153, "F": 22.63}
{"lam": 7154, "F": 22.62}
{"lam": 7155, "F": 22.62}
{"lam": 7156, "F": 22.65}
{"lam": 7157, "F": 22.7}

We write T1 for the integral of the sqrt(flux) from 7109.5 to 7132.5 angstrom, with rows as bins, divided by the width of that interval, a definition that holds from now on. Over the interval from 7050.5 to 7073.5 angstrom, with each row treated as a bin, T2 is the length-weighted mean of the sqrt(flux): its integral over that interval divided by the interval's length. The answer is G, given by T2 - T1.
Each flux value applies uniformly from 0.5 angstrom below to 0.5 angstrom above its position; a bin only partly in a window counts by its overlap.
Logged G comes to -0.09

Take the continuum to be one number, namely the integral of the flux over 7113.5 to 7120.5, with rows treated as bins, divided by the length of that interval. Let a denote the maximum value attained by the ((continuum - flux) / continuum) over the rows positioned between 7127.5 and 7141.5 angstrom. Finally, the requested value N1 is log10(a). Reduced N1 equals -0.8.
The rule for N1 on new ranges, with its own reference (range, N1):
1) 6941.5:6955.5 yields -1.1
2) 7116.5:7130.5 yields -0.8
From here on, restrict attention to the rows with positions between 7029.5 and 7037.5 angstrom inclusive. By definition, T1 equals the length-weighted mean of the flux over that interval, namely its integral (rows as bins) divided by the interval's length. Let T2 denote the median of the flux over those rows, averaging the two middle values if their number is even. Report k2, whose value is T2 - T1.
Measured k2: 0.08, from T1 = 22.5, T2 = 22.5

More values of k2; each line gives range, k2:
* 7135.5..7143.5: 0.19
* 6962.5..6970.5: -0.03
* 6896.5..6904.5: -0.02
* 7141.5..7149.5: 0.01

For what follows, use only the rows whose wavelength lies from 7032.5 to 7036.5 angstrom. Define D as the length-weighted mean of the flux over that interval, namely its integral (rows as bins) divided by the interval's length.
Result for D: 22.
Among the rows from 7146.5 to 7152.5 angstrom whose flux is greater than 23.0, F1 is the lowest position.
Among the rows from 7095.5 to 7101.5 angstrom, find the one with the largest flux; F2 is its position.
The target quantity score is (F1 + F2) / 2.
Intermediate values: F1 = 7147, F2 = 7096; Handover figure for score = 7121.5 angstrom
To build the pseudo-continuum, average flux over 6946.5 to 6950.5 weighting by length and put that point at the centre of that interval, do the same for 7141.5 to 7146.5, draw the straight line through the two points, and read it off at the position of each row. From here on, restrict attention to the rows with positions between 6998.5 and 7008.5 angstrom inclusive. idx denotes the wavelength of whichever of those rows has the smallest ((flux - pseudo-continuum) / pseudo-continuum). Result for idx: 7003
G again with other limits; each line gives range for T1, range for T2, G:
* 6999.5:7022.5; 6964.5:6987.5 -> -0.44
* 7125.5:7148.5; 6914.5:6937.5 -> 0.11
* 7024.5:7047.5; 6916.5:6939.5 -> 0.06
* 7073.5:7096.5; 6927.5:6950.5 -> -1.86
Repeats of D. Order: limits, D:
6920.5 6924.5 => 23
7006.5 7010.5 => 25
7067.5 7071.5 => 26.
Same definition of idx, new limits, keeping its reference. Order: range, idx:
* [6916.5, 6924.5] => 6923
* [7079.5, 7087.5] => 7080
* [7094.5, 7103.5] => 7101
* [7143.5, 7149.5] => 7149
